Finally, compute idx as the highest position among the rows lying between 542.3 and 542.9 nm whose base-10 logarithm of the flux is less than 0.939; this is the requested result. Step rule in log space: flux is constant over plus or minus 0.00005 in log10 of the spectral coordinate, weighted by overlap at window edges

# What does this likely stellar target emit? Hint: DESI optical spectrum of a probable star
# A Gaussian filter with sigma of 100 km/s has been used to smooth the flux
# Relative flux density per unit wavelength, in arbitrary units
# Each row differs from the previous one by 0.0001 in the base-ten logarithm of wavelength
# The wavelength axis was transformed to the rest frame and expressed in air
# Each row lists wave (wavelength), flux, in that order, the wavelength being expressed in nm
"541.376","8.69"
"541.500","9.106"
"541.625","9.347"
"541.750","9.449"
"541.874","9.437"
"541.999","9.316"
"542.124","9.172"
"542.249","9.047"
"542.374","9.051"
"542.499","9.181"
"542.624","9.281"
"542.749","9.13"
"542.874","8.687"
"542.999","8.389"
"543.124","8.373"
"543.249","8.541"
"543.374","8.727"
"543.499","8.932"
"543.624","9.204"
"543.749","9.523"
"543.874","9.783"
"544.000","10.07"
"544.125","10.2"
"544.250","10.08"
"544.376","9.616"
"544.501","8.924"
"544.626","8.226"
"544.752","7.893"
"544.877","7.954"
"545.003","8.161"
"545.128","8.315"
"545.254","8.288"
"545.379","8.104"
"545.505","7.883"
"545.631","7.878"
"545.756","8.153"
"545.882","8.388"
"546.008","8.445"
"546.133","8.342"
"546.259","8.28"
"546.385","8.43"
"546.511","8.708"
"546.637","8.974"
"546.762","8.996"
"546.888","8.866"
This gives 542.874 nm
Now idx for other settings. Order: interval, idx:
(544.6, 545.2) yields 545.128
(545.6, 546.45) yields 546.385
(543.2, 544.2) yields 543.249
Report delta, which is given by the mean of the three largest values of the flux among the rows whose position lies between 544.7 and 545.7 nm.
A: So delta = 8.3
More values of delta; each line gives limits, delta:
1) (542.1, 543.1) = 9.2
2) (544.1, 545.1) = 10.0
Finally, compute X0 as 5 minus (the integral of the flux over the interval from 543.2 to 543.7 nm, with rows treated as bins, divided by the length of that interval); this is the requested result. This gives -3.9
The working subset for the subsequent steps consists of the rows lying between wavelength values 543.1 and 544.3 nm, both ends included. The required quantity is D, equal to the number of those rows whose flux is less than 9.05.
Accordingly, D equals 4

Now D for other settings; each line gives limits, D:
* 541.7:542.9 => 2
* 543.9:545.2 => 6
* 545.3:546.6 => 10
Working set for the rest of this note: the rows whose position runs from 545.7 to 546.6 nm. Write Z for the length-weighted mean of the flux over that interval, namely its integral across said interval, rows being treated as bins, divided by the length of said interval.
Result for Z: 8.4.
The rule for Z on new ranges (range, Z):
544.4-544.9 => 8.4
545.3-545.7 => 8.0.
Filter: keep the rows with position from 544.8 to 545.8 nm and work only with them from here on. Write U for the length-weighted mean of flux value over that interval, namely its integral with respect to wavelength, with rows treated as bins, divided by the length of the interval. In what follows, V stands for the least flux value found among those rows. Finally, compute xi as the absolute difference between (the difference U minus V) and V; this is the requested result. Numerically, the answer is 7.66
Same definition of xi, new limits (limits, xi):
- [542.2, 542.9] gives 8.30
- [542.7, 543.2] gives 8.12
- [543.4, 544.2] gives 8.27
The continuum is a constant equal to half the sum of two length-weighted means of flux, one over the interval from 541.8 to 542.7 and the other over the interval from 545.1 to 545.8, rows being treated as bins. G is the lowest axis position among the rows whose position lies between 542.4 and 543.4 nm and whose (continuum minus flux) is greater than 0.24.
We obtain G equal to 542.999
